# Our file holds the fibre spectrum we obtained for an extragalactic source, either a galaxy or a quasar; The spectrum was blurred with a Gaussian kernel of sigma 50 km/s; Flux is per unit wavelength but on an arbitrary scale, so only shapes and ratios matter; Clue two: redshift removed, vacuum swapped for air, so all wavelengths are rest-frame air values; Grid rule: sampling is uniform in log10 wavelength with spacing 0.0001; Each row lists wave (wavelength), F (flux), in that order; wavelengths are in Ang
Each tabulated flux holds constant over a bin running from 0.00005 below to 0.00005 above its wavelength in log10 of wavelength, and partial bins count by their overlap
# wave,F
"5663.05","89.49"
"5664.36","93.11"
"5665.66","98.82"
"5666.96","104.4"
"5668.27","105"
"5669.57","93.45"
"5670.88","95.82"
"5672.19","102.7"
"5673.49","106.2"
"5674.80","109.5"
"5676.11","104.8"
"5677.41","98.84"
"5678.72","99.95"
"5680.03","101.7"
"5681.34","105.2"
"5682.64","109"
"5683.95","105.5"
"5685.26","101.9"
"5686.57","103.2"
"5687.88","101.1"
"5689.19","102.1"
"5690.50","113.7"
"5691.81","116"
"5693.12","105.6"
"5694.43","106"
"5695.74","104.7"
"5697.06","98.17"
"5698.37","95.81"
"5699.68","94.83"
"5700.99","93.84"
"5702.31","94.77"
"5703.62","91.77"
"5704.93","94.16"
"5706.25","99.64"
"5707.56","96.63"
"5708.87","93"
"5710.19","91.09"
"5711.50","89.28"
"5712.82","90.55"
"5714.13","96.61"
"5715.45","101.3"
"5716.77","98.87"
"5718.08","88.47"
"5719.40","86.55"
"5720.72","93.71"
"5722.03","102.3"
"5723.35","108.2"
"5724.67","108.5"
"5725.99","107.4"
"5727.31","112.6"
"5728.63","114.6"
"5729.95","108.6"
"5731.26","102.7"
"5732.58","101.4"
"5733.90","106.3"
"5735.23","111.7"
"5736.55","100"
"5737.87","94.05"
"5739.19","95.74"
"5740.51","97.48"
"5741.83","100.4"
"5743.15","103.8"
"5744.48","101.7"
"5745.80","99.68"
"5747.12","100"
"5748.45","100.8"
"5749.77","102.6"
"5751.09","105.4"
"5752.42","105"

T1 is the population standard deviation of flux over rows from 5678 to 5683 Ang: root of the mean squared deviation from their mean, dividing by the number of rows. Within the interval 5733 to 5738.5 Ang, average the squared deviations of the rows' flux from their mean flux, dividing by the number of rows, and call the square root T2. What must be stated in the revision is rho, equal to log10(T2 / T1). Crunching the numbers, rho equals 0.3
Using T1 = 3.5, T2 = 6.6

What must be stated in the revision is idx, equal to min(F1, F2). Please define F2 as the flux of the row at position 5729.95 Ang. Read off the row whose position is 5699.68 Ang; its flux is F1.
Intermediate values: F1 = 94.83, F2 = 108.6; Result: 94.8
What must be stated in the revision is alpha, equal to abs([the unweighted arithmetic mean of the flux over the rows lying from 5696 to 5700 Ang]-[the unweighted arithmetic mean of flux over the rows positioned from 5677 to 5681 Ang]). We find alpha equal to 3.9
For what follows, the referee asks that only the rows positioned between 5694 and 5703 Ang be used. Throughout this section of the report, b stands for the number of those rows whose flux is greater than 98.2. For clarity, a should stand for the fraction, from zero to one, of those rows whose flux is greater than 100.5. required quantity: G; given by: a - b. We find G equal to -1.7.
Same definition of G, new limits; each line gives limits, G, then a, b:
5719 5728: -4.3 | 0.71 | 5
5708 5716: -0.8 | 0.17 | 1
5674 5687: -9.2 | 0.80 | 10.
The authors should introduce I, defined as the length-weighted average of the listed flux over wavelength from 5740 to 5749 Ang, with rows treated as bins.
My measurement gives 100.6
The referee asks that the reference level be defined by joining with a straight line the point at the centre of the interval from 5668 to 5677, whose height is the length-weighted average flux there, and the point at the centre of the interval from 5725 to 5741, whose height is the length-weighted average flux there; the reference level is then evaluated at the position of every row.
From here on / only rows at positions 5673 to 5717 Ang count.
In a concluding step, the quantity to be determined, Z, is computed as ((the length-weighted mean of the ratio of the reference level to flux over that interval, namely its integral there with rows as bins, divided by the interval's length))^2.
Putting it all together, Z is 1.06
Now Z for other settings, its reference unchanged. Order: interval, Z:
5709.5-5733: 1.10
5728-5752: 1.05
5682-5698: 0.96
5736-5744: 1.13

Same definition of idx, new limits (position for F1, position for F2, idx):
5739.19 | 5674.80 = 95.7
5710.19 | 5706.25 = 91.1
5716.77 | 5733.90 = 98.9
